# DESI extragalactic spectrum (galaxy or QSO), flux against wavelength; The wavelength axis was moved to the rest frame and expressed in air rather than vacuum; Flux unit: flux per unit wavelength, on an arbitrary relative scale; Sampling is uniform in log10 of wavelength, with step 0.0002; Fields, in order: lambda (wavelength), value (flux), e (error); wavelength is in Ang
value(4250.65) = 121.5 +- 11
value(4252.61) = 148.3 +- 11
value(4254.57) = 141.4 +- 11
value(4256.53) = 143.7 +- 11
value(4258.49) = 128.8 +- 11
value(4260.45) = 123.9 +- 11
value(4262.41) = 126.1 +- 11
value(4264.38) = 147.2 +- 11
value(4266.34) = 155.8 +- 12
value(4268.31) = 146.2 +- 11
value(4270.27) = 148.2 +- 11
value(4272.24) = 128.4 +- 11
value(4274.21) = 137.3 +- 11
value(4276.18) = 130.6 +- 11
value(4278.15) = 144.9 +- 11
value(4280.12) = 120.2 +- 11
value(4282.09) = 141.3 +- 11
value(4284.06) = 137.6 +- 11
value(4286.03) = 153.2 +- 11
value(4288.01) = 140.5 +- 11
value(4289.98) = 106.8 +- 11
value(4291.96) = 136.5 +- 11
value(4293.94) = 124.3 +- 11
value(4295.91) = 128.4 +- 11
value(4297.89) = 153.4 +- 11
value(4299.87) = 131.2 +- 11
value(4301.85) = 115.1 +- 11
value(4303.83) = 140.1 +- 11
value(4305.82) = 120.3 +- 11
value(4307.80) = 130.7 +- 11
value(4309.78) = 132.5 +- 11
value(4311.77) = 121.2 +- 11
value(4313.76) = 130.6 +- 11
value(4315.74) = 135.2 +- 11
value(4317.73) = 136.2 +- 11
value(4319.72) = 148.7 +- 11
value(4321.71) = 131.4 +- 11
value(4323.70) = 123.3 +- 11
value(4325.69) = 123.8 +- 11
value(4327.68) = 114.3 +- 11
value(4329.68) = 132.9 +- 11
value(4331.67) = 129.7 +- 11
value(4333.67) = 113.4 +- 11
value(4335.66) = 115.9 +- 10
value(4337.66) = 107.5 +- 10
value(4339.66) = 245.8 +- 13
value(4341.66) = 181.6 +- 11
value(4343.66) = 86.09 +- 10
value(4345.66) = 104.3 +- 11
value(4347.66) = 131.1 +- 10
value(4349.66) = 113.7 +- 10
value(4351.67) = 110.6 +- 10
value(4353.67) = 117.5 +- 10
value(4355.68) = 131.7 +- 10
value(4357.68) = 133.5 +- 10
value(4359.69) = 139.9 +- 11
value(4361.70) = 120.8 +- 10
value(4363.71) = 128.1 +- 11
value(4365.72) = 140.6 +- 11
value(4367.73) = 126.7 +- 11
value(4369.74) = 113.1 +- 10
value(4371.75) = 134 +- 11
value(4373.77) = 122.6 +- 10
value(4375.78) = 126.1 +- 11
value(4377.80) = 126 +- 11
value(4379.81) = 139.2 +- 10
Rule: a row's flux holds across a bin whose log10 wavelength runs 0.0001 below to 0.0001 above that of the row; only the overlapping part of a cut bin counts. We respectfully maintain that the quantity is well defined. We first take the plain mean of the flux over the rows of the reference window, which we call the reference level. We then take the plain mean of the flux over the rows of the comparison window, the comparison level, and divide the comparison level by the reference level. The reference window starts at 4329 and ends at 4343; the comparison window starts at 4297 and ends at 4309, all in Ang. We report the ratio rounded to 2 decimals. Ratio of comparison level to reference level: 0.90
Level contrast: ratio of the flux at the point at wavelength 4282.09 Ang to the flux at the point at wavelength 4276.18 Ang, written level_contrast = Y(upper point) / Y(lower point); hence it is 1.08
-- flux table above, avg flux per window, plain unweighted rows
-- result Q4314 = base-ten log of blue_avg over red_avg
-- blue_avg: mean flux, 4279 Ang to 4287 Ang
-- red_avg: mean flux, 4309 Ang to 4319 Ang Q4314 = 0.022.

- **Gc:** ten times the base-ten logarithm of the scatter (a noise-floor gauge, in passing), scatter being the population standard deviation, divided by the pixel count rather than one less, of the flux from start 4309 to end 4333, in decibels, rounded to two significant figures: 9.2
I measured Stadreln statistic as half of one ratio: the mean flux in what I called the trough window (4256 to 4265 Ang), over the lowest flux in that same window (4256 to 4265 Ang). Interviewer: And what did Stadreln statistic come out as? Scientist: 0.54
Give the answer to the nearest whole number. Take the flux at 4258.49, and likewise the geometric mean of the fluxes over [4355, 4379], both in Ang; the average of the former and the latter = 129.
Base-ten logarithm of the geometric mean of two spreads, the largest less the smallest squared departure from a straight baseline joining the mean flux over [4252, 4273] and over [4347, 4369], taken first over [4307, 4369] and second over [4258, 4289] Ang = 3.30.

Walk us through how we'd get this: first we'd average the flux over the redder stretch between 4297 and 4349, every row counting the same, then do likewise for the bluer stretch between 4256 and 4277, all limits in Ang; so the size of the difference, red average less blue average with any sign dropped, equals 6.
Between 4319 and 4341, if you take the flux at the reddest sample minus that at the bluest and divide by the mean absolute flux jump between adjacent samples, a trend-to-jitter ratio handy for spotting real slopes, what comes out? 4.4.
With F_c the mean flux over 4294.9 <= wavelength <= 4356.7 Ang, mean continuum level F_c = 130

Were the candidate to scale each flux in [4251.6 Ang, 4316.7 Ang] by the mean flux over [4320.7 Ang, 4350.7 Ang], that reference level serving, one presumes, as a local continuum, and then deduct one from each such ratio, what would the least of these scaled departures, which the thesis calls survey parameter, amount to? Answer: -0.18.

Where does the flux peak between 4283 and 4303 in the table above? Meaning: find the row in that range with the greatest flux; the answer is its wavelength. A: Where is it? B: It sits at 4297.89 Ang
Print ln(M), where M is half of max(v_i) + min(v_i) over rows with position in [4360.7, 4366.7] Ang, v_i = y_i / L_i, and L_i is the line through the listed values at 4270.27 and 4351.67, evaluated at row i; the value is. 0.22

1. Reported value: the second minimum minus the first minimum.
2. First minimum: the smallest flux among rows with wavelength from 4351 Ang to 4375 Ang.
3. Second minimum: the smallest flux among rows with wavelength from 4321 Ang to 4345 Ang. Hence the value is -25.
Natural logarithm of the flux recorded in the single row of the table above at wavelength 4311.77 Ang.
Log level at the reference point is 4.80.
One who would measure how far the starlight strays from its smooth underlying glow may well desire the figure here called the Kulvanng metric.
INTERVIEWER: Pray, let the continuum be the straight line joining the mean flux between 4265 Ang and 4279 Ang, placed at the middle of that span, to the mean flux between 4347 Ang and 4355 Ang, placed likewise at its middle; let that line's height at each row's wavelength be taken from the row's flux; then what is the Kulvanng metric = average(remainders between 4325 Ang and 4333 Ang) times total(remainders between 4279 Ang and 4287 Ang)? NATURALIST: 0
